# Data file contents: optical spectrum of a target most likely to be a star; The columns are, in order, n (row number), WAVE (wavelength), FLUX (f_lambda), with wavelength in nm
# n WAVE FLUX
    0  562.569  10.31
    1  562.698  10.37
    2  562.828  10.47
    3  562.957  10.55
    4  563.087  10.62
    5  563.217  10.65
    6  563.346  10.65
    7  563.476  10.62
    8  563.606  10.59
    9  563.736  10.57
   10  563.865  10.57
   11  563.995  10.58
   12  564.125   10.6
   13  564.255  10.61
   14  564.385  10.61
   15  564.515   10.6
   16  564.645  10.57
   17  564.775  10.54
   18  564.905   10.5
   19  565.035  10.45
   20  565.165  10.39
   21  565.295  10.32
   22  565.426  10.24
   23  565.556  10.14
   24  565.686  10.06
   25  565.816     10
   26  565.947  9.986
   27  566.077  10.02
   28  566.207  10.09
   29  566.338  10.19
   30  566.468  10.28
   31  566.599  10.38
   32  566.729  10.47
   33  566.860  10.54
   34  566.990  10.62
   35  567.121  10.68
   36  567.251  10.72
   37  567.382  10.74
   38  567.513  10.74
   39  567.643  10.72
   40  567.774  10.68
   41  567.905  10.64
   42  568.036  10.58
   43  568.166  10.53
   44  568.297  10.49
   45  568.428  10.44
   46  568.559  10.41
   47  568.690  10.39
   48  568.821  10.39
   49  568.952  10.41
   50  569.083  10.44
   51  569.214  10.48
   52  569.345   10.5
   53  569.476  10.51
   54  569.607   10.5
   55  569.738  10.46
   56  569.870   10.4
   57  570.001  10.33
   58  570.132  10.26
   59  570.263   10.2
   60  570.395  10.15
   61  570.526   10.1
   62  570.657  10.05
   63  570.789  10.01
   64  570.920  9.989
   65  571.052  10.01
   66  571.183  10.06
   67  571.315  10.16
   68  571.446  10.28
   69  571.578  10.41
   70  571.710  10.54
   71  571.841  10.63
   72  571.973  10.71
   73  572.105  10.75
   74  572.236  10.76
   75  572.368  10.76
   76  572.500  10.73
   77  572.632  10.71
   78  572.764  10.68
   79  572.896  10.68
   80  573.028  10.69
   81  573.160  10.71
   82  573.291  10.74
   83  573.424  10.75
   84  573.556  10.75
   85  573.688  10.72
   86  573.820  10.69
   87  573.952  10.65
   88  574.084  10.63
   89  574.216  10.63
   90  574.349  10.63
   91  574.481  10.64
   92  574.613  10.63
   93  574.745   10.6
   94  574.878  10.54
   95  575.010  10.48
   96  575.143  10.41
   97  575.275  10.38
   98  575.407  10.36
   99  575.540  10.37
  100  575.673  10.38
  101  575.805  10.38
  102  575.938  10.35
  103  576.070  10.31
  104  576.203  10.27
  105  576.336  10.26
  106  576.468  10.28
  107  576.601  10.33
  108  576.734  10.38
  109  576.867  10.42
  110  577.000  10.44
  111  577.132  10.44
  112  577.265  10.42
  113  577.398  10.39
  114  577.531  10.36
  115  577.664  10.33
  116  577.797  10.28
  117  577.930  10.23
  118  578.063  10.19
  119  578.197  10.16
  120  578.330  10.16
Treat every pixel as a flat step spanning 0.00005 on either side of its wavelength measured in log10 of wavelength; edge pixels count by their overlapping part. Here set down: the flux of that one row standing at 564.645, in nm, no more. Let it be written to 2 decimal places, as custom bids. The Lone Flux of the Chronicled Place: 10.57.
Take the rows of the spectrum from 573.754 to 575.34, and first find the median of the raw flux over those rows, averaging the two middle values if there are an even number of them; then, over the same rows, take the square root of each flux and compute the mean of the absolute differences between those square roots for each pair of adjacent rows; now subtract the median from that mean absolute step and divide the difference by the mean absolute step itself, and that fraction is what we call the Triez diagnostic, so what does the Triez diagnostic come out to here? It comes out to -2300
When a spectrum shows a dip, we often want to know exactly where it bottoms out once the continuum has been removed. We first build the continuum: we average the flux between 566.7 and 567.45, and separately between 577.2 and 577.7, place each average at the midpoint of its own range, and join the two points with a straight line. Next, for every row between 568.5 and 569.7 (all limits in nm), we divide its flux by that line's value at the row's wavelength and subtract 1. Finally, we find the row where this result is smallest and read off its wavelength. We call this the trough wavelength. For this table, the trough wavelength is 568.690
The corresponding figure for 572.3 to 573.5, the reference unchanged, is 572.764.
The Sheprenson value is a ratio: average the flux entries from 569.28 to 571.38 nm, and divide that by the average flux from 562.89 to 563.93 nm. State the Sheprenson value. 0.96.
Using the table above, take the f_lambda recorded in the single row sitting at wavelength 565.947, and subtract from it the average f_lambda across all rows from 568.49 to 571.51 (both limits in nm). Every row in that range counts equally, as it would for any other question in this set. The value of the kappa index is -0.3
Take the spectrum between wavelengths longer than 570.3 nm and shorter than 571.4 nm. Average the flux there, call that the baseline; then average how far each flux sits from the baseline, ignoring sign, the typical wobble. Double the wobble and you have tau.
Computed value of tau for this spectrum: 0.11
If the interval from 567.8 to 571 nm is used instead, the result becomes 0.30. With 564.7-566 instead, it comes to 0.35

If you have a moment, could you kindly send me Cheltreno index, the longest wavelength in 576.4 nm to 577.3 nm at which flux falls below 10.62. 577.265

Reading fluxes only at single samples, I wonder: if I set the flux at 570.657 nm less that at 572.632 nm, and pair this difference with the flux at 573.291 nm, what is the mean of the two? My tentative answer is 5.04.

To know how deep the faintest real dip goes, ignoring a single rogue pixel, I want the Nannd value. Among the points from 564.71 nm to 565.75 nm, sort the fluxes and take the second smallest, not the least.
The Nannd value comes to 10.14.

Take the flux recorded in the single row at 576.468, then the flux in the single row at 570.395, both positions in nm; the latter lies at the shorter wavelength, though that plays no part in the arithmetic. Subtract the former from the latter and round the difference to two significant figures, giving -0.13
